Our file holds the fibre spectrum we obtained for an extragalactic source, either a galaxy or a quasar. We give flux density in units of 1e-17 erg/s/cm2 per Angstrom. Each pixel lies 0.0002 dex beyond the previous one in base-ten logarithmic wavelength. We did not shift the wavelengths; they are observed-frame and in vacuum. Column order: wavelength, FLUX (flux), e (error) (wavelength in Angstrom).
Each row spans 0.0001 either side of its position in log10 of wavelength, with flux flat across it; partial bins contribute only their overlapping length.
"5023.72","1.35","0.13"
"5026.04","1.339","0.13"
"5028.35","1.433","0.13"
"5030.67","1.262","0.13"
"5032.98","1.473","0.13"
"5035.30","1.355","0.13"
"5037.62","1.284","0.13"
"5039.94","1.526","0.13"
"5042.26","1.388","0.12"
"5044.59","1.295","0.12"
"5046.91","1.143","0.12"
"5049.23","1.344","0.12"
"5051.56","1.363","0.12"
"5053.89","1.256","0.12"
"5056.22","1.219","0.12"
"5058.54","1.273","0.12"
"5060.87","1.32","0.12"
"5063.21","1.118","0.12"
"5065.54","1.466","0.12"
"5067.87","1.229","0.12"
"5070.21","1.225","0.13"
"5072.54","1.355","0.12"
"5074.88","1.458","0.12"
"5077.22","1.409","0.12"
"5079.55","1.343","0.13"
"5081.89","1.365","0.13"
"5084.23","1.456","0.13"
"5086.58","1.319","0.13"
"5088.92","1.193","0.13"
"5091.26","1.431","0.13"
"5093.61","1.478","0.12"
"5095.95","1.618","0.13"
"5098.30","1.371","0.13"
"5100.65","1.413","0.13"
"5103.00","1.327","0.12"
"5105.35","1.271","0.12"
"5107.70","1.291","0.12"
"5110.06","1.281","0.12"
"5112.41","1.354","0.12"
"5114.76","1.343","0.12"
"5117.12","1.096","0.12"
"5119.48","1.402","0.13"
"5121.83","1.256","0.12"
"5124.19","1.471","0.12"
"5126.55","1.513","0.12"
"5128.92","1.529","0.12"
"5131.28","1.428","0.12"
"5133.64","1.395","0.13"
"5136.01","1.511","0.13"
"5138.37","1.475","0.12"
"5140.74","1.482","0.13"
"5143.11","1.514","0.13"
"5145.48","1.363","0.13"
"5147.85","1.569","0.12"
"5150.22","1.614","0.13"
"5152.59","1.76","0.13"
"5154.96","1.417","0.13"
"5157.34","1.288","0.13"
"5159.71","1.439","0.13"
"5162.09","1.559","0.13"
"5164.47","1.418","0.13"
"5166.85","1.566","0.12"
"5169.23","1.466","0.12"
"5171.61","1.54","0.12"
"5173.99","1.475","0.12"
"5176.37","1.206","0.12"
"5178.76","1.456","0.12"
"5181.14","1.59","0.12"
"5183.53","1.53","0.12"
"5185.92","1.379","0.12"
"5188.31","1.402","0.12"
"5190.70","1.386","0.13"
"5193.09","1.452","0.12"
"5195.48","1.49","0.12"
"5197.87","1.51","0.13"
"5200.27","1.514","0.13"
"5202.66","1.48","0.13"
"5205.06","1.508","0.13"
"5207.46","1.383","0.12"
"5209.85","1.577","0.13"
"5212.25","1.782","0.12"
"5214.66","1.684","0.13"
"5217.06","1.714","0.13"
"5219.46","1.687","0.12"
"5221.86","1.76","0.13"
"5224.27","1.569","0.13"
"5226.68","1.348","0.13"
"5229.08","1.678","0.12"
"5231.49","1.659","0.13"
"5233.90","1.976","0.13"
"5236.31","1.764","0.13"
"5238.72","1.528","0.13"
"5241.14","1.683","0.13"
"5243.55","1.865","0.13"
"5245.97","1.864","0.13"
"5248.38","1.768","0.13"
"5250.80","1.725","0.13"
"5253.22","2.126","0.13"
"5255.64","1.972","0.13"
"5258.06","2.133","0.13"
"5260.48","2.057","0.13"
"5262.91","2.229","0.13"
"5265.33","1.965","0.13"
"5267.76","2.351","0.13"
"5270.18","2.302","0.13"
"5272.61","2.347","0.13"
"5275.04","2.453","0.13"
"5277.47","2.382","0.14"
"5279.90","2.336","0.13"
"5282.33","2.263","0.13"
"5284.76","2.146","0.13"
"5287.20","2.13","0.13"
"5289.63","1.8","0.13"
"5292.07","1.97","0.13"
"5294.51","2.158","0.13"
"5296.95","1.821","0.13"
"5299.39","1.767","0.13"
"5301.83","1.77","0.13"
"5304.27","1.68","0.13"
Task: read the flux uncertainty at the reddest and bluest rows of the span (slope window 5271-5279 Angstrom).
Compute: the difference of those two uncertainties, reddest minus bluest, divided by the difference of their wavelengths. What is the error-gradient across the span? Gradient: 0.0021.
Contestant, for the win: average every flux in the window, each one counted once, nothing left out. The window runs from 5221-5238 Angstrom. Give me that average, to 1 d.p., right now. 1.7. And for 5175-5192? 1.4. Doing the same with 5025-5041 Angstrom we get 1.4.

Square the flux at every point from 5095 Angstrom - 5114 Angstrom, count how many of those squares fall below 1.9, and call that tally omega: 6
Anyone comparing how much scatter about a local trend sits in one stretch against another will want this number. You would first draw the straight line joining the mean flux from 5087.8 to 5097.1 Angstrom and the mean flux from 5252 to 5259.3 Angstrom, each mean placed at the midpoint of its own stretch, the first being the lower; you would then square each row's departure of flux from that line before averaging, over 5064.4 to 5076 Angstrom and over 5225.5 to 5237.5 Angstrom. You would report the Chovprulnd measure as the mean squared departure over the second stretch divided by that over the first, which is 11.5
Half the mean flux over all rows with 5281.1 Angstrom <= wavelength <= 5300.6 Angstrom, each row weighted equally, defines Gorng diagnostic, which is 1.00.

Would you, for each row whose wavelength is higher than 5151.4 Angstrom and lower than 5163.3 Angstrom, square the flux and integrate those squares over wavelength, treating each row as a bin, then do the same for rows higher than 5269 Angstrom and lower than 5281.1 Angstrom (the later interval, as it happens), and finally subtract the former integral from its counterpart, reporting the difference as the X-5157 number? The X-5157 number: 41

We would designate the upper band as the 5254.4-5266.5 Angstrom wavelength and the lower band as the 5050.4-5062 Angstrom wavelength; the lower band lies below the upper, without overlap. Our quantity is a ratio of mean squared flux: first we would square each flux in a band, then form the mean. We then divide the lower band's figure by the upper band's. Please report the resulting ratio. 0.39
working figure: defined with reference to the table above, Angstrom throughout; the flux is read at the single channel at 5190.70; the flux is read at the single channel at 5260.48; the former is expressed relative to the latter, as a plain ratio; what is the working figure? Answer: 0.67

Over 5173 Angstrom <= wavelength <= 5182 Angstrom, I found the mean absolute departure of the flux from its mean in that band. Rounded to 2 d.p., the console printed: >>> 0.11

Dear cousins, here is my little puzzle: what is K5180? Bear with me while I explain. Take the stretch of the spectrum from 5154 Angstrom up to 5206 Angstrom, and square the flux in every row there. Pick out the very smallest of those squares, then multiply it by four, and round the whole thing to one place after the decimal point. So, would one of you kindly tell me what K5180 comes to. 5.8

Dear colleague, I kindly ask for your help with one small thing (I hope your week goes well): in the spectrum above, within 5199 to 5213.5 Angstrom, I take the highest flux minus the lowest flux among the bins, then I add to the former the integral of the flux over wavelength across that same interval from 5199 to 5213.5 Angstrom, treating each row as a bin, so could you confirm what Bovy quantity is 23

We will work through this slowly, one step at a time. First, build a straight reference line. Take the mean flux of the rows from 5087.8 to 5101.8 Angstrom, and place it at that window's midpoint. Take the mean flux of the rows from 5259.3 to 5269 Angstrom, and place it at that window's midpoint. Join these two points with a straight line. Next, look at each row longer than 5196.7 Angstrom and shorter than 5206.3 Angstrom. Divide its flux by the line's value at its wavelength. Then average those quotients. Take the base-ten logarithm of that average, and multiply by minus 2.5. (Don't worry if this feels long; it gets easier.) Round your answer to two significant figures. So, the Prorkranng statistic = 0.24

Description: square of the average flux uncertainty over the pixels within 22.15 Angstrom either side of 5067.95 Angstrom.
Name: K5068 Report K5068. 0.0152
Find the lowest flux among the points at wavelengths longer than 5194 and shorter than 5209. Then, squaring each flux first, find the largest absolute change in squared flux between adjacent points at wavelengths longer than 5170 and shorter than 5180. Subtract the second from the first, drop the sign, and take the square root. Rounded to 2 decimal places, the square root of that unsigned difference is 0.81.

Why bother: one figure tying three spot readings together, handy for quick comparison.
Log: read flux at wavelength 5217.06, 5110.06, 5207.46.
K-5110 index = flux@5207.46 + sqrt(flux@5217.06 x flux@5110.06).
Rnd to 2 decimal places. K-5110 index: 2.86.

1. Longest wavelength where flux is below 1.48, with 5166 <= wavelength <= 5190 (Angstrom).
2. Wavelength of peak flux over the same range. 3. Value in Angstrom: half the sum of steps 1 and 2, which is 5184.7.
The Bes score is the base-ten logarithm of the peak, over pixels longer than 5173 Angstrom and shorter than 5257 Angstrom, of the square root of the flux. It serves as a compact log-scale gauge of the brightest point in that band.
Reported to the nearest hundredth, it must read 0.16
